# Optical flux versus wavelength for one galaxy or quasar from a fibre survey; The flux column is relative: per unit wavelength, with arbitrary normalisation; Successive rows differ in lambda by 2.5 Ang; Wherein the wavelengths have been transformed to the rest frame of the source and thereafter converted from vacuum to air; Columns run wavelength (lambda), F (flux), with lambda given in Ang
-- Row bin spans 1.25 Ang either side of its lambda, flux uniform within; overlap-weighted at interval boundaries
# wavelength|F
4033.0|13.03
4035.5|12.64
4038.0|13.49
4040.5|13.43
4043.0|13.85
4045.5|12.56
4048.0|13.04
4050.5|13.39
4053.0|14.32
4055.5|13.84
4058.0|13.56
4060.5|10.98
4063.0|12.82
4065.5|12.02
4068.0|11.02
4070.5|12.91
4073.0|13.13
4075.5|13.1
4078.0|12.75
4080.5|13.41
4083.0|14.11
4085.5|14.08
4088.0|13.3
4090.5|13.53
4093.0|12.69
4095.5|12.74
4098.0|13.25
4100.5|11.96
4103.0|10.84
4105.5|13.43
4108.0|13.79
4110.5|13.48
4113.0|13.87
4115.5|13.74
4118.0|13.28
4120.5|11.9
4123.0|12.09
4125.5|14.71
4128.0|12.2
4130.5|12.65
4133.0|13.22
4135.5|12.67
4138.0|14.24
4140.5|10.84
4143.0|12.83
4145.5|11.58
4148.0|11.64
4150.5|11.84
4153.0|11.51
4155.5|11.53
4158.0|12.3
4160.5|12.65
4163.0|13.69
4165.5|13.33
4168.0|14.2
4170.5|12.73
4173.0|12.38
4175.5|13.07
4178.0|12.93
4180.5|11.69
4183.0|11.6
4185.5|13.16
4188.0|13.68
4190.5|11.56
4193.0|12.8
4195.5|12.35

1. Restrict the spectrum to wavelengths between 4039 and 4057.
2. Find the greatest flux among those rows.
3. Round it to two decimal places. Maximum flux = 14.32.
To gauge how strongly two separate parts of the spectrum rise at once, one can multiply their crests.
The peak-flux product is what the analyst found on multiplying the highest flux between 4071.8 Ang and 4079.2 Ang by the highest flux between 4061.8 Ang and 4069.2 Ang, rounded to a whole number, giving 168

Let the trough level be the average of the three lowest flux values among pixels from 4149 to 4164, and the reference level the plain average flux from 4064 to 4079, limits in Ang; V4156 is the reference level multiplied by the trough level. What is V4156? 145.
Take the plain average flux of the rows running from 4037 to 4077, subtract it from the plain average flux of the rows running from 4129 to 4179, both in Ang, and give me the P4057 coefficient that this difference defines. -0.37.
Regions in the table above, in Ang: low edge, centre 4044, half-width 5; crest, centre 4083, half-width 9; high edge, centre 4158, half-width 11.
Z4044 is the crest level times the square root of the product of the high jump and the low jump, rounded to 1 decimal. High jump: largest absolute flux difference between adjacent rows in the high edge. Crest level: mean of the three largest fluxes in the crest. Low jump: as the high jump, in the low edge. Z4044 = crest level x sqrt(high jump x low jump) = 16.1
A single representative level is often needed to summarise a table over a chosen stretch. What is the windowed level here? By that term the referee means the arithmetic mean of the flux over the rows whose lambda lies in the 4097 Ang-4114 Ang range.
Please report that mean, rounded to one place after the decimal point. 12.9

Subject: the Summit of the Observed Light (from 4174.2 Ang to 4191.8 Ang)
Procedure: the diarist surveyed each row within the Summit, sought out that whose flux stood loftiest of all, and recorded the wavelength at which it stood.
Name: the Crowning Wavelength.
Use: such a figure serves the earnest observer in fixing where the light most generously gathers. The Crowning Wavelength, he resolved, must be 4188.0 Ang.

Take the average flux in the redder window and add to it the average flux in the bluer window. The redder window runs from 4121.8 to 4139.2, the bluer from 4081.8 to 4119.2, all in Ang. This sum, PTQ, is 26.32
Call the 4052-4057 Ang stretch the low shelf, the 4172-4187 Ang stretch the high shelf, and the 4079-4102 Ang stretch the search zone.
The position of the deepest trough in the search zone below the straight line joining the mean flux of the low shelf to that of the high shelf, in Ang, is 4100.5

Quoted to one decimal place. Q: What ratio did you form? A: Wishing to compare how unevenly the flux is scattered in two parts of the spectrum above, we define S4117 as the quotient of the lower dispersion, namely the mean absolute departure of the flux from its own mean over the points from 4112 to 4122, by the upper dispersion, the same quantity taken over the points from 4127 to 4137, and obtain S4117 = 2.4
